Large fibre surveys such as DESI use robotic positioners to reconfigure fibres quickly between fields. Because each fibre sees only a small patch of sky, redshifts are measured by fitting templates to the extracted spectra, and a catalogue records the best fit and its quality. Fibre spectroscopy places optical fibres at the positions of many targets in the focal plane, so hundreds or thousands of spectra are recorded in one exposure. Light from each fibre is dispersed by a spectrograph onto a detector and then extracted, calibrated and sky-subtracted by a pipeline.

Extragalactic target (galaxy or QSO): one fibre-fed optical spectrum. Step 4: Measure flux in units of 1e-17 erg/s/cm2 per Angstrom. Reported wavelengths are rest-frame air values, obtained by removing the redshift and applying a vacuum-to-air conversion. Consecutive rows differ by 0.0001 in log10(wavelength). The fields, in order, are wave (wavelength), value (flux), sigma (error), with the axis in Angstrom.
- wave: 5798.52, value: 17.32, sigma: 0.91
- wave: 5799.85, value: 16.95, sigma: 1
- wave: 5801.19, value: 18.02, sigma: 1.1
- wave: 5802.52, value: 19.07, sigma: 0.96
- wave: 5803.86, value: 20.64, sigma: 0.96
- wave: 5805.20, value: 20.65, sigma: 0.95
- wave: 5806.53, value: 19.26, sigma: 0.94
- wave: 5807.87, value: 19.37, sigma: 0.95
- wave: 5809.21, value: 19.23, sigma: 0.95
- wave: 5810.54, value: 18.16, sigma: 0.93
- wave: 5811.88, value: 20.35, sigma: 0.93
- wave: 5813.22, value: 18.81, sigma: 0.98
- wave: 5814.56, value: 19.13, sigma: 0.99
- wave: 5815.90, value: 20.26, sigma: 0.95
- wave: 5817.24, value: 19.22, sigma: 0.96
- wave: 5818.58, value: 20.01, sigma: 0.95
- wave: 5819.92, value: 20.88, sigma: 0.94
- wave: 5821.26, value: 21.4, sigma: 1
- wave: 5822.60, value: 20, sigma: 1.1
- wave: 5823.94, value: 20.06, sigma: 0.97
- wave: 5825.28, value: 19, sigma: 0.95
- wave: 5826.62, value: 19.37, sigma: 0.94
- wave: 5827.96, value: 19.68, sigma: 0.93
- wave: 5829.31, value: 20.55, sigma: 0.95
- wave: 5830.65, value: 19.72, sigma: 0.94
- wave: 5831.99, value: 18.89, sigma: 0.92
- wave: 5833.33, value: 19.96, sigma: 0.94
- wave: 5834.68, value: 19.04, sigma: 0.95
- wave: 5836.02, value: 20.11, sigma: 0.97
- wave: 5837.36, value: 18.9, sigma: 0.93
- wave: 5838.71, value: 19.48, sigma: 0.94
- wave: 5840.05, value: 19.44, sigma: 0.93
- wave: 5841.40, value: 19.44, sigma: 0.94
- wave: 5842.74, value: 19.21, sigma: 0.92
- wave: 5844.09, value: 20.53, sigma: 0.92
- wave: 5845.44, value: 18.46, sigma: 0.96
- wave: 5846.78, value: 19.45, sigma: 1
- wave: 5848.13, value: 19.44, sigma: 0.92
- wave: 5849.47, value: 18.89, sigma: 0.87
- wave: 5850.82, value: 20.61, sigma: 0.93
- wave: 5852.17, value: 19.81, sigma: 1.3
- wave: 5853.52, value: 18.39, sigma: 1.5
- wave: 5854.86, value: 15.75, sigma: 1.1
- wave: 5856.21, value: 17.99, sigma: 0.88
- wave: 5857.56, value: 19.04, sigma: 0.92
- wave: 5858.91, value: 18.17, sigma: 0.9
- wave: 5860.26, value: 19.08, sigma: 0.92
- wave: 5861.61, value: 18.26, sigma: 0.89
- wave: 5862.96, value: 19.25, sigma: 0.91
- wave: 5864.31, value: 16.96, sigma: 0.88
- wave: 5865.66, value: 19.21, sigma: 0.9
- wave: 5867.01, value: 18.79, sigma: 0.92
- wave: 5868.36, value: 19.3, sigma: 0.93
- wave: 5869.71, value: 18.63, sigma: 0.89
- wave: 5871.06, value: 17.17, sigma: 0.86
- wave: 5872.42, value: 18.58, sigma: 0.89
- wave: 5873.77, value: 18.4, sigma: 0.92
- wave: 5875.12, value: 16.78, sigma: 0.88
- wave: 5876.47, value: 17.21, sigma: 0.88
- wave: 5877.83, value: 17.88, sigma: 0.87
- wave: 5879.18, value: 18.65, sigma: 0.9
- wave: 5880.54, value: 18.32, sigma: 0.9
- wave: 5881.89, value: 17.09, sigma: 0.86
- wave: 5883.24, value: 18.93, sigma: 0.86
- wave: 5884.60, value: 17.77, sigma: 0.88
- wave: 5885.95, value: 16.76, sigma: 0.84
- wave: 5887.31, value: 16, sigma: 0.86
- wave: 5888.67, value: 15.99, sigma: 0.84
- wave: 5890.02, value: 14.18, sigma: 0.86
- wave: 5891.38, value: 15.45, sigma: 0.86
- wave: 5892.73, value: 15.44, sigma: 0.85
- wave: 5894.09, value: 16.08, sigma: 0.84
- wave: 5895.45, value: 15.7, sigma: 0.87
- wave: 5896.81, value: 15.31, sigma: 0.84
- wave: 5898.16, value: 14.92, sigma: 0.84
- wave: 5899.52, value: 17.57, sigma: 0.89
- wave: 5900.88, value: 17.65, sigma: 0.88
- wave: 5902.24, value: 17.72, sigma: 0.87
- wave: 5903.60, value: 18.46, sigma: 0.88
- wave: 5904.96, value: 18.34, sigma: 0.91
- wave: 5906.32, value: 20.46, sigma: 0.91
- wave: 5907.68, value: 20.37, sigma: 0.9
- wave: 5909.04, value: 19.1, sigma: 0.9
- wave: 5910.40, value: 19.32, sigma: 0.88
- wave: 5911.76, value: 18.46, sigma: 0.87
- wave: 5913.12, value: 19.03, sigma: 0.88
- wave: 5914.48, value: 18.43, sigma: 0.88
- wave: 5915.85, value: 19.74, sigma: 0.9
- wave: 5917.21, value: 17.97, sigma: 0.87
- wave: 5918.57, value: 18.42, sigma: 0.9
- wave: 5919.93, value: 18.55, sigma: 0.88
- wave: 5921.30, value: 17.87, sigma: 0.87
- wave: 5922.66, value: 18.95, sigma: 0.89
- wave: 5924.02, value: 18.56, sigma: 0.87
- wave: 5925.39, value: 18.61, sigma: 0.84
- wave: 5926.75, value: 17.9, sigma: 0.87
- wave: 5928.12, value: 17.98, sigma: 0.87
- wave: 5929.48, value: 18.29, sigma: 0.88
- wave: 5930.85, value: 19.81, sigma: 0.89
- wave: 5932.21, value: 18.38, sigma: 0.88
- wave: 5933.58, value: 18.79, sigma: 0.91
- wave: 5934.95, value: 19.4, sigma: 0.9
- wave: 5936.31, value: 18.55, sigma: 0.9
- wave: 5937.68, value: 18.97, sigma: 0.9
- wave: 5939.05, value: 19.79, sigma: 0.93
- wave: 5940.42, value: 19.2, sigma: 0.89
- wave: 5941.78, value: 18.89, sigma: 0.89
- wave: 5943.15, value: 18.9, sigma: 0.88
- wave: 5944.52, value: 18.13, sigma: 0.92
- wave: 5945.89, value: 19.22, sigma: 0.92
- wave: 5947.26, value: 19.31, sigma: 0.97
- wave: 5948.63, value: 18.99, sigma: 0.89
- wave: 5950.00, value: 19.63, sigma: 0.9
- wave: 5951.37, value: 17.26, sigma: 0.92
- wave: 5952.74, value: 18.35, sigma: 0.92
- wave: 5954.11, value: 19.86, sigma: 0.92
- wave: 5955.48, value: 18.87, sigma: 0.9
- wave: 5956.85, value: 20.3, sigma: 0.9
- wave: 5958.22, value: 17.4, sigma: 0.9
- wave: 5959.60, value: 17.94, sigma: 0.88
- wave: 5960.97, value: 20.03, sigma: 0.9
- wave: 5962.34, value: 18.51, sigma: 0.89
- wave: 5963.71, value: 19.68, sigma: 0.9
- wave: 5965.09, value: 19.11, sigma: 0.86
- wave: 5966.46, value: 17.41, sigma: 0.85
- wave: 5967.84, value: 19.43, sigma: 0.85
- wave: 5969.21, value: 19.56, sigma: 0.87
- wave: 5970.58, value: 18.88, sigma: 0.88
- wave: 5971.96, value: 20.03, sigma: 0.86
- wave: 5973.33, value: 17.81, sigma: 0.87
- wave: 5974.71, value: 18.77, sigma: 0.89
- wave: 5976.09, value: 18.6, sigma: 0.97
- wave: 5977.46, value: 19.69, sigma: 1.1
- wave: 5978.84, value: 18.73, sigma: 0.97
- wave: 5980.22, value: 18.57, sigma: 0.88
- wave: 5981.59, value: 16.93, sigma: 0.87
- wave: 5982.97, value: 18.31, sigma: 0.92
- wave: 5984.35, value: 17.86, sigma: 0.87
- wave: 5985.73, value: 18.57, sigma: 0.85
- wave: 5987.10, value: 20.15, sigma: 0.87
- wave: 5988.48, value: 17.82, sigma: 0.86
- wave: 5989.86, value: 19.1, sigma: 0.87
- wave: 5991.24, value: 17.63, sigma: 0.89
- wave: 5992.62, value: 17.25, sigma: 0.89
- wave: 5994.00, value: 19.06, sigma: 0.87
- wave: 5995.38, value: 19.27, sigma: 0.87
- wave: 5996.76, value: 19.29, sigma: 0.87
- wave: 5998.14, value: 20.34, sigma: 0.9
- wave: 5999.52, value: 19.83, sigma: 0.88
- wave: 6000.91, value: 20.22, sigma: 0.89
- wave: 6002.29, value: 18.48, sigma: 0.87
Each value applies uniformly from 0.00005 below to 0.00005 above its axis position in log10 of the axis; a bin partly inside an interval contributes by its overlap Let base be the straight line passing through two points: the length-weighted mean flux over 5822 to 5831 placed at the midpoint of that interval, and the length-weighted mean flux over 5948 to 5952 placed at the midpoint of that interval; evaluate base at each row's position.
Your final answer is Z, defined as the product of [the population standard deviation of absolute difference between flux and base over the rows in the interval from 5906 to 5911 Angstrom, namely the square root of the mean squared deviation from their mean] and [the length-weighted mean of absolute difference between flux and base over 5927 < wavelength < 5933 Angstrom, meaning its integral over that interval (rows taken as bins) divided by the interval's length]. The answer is 0.42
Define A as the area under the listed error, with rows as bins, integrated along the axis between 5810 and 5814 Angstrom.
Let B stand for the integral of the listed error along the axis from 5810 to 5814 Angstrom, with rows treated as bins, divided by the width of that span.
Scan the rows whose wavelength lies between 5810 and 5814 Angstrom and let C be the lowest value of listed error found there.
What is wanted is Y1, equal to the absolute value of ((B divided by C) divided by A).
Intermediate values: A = 3.79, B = 0.95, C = 0.93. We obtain 0.269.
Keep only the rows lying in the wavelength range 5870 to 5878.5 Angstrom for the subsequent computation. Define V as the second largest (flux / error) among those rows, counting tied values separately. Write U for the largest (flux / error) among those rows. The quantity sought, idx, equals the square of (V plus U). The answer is 1716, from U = 20.9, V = 20.6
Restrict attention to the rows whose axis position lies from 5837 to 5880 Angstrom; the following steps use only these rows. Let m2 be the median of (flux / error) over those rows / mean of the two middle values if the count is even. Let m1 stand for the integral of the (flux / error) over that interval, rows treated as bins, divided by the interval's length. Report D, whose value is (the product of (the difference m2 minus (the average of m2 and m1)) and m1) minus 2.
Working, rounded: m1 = 19.9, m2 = 20.6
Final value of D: 5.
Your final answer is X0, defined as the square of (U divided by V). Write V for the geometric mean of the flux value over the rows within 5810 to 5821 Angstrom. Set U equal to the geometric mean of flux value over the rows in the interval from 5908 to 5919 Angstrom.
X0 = 0.92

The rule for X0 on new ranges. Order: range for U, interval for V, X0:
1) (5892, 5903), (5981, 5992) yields 0.79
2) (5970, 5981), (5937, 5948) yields 0.98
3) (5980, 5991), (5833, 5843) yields 0.89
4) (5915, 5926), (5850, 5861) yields 1.00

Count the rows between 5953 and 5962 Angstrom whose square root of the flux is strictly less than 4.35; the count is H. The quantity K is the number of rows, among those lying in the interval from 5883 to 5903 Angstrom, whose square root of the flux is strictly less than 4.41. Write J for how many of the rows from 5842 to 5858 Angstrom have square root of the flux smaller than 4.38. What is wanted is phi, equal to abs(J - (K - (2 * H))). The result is 3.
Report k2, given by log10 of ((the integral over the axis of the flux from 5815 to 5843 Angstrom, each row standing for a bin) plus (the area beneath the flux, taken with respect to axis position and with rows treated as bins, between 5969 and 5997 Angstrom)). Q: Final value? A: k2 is 3.031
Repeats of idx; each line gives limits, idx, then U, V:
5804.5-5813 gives 1903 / 21.9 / 21.7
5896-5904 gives 1709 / 21.0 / 20.4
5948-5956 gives 1883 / 21.8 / 21.6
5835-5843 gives 1746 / 20.9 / 20.9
